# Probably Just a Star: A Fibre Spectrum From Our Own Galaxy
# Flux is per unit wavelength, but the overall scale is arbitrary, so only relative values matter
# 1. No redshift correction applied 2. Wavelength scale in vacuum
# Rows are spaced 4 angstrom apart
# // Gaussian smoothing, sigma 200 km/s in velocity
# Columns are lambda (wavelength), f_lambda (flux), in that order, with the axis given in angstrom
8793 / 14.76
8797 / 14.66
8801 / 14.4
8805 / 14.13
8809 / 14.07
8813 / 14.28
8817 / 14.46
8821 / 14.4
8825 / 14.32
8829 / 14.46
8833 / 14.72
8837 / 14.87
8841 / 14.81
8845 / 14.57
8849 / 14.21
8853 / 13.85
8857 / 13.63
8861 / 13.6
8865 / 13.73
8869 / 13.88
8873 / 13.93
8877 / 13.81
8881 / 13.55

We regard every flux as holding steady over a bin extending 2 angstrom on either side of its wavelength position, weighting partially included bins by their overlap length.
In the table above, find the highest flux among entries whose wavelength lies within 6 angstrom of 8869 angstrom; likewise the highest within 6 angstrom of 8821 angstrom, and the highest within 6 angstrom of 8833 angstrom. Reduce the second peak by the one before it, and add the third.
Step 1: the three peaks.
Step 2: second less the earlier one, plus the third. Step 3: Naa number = 15.4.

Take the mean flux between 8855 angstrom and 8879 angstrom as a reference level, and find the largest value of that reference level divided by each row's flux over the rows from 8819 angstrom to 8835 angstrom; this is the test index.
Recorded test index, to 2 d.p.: 0.96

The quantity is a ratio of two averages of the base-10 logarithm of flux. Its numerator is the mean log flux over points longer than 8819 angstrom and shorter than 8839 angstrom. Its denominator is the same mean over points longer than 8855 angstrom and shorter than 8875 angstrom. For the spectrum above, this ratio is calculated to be 1.022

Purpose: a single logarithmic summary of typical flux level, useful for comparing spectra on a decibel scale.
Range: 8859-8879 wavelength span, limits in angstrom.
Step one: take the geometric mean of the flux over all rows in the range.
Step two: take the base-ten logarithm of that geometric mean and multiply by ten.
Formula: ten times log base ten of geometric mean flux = 11.4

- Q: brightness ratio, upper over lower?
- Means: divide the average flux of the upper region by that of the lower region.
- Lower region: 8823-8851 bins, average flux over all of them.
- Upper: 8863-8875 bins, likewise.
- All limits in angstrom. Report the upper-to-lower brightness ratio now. 0.95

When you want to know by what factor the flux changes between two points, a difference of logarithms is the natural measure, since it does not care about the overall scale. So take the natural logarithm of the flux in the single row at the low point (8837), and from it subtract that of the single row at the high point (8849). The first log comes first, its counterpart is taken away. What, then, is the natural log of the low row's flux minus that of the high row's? 0.045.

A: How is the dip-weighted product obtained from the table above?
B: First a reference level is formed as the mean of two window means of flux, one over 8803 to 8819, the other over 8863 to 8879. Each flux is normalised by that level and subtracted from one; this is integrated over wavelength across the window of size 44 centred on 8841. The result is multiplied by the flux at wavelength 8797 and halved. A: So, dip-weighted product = -6.4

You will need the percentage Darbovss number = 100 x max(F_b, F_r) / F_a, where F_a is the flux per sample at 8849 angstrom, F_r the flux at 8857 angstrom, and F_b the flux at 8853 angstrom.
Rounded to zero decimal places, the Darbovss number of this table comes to 97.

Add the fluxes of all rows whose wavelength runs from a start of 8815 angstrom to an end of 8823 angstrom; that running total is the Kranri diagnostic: 28.9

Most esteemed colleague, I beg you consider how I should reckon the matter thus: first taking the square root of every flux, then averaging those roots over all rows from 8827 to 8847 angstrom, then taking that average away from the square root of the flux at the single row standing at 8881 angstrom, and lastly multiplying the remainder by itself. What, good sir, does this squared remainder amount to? 0.023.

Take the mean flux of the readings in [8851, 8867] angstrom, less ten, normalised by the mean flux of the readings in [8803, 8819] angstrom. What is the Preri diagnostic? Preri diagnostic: 0.2601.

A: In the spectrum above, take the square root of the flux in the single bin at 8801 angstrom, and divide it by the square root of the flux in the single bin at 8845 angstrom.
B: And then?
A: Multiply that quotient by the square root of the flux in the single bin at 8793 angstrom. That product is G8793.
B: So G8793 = 3.82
